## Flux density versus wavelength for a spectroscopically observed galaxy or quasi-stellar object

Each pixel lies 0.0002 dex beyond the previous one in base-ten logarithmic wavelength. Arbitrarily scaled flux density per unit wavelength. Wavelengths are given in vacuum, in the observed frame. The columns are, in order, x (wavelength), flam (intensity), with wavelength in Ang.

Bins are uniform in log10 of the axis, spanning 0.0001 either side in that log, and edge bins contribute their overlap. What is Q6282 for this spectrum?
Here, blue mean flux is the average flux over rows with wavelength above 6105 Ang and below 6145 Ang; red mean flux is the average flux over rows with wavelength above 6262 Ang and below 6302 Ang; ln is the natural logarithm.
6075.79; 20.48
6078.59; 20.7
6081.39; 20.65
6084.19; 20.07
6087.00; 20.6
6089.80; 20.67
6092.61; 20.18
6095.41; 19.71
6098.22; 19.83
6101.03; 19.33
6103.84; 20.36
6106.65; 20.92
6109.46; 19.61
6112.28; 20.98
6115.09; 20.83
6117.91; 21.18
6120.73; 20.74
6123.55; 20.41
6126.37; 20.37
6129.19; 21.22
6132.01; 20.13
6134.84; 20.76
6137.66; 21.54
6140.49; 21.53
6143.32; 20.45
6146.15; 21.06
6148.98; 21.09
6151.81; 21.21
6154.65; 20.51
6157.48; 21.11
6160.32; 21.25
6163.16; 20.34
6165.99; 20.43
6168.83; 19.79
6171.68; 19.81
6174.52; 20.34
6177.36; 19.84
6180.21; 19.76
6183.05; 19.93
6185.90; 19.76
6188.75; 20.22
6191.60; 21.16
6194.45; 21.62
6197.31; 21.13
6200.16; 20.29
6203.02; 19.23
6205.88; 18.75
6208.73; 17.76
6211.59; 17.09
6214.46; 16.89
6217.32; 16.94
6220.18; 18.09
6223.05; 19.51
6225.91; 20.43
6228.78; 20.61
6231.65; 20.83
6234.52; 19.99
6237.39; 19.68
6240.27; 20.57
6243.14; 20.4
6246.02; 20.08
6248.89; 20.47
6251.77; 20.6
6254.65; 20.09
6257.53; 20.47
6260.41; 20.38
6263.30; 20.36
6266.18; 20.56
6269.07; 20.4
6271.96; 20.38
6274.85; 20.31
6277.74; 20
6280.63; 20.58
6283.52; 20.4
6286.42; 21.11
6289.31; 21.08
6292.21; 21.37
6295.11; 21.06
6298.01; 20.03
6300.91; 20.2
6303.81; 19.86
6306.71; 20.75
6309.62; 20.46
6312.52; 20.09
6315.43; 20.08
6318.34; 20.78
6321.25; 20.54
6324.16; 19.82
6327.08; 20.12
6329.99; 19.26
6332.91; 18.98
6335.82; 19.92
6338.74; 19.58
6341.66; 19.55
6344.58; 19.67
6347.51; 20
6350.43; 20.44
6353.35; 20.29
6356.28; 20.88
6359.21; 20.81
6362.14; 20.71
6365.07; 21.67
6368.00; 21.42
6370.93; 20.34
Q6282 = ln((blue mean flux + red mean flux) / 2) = 3.03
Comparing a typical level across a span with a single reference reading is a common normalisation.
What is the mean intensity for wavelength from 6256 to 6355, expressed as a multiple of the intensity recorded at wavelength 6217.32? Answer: 1.20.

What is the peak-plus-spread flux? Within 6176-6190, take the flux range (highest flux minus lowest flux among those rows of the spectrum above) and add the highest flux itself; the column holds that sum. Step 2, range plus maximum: 20.7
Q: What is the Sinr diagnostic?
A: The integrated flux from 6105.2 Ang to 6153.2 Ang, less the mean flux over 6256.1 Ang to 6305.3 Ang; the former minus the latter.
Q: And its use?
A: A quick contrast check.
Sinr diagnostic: 979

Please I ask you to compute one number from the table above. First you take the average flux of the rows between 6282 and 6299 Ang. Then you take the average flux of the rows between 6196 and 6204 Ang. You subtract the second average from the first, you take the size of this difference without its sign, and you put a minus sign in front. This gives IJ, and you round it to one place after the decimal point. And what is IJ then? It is -0.6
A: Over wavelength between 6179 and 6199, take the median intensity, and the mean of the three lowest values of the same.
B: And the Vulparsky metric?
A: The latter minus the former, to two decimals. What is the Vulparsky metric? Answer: -0.40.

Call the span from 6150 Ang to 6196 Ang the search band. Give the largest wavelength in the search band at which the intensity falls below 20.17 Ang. 6185.90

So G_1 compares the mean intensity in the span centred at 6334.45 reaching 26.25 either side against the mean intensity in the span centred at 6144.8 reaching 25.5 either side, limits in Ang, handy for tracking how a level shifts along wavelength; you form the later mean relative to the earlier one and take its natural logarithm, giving -0.034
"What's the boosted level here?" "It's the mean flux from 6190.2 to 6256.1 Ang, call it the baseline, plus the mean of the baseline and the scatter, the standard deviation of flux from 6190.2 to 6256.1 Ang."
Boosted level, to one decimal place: 30.2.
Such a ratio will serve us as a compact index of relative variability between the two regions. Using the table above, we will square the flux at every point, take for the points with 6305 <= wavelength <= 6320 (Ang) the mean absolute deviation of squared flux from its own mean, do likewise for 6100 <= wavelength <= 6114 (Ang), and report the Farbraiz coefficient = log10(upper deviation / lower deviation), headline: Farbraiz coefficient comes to -0.34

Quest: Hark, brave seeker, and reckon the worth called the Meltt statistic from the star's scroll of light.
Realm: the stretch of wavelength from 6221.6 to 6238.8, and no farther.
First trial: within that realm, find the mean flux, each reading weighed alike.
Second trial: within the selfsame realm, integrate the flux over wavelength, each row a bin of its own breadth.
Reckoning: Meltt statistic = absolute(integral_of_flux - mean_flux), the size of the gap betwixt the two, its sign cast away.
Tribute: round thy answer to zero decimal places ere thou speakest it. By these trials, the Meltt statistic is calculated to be 327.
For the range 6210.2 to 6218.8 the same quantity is 129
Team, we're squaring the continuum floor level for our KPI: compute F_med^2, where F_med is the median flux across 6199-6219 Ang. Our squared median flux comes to 315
